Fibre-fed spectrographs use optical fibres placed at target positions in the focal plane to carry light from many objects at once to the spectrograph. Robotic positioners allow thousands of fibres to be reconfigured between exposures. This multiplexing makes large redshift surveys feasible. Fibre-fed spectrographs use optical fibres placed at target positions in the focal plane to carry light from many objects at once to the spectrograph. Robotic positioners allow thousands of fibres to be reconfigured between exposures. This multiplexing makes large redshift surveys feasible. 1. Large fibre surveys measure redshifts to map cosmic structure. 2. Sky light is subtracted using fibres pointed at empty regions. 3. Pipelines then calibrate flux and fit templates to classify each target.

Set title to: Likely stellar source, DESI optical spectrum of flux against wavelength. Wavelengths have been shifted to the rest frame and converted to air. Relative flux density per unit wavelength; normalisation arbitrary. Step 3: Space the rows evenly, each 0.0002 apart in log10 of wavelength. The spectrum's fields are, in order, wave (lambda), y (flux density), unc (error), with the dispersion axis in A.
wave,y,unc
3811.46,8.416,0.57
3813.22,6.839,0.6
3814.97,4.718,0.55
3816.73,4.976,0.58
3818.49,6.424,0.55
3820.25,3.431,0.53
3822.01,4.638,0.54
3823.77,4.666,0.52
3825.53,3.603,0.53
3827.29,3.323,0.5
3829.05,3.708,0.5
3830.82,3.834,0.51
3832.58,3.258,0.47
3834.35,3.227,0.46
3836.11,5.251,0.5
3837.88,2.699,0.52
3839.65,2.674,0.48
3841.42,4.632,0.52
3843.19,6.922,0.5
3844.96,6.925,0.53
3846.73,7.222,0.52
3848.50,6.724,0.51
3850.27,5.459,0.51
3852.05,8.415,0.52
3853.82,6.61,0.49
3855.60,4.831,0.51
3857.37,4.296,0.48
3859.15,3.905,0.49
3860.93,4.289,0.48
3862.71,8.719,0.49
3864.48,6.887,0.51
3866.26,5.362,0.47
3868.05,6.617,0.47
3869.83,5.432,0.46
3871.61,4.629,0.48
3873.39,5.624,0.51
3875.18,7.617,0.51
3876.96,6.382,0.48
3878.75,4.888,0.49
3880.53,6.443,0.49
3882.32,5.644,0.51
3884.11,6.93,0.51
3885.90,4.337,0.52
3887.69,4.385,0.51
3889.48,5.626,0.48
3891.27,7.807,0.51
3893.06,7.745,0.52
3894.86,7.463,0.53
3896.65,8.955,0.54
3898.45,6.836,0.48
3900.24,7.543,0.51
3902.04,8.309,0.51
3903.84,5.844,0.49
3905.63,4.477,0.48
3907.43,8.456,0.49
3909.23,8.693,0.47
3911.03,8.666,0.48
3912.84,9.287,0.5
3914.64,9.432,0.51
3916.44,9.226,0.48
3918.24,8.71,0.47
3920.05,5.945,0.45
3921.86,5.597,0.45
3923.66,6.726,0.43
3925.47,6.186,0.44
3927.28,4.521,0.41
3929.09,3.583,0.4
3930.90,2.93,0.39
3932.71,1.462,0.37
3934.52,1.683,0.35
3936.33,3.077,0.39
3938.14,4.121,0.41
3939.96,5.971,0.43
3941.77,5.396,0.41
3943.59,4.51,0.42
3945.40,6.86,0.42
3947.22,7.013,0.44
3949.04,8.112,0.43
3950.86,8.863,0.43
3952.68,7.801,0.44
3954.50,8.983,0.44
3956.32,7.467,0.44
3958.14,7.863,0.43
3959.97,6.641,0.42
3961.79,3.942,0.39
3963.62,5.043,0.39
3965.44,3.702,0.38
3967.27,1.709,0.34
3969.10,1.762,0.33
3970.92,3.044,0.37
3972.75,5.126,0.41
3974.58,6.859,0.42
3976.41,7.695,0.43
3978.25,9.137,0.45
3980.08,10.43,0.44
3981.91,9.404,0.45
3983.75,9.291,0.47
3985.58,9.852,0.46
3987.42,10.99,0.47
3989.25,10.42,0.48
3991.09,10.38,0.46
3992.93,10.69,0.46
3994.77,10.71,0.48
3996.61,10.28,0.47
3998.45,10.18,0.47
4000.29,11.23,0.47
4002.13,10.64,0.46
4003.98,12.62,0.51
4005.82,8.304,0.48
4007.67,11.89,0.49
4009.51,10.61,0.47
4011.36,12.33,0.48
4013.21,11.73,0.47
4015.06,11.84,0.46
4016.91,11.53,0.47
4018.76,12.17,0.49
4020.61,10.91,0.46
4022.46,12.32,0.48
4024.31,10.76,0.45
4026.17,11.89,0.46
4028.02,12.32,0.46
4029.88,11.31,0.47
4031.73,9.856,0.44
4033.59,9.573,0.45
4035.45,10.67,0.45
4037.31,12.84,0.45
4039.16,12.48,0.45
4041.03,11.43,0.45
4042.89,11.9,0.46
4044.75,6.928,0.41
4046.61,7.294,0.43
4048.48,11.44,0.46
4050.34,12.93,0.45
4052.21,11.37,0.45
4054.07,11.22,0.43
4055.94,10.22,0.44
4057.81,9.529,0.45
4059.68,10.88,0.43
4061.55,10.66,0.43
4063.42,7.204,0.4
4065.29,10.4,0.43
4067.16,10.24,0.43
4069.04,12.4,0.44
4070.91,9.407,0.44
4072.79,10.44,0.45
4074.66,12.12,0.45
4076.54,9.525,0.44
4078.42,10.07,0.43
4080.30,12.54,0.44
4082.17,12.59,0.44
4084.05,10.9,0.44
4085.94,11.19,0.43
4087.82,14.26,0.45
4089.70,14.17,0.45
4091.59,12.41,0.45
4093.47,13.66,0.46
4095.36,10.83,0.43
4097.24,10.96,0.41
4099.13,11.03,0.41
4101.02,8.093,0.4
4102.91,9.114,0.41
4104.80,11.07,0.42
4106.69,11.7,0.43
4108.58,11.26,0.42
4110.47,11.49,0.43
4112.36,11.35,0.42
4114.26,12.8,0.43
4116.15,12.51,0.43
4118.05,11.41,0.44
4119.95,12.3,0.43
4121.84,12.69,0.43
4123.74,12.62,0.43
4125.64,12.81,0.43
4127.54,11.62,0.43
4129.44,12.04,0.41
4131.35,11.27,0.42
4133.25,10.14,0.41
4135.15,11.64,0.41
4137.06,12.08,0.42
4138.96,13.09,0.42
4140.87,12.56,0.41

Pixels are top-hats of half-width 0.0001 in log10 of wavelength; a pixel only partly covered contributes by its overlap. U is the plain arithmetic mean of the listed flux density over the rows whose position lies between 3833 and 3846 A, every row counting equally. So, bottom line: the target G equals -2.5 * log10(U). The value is -1.7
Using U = 4.6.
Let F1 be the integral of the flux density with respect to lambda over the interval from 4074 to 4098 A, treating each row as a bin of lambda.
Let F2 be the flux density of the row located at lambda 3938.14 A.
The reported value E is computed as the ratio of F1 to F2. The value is 70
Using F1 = 287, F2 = 4.121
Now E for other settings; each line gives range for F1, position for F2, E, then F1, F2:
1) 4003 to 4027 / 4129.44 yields 23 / 275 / 12.04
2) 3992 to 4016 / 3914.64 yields 28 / 264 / 9.432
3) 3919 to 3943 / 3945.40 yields 15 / 106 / 6.86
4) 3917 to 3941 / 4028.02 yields 9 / 113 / 12.32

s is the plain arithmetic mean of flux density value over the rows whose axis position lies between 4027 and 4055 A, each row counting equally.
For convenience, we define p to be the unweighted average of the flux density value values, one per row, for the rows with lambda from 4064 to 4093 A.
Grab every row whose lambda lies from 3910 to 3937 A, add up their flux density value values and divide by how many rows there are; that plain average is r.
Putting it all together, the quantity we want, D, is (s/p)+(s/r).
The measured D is 2.8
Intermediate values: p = 11.5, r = 5.8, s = 10.9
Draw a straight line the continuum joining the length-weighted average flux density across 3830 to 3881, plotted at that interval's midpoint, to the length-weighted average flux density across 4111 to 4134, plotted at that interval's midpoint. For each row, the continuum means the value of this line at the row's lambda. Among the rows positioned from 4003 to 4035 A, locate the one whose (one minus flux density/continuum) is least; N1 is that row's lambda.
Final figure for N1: 4003.98 A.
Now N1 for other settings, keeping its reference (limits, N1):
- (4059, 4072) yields 4069.04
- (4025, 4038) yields 4037.31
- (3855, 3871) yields 3862.71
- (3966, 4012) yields 4003.98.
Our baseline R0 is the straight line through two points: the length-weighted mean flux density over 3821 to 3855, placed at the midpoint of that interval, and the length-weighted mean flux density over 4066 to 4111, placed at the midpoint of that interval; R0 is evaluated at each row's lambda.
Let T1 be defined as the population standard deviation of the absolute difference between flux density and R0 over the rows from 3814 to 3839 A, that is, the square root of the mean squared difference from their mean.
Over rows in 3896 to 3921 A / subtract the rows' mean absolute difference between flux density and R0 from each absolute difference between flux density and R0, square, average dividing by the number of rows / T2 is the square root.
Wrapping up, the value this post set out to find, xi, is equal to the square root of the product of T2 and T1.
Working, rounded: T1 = 0.65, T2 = 0.66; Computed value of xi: 0.65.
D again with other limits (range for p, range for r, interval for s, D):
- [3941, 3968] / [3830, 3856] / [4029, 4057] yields 3.8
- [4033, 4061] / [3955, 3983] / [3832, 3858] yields 1.4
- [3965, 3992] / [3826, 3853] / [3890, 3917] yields 2.7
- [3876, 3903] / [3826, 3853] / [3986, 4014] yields 3.8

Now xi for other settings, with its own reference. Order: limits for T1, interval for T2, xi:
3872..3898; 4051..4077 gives 0.75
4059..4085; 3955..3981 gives 1.35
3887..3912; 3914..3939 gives 1.00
